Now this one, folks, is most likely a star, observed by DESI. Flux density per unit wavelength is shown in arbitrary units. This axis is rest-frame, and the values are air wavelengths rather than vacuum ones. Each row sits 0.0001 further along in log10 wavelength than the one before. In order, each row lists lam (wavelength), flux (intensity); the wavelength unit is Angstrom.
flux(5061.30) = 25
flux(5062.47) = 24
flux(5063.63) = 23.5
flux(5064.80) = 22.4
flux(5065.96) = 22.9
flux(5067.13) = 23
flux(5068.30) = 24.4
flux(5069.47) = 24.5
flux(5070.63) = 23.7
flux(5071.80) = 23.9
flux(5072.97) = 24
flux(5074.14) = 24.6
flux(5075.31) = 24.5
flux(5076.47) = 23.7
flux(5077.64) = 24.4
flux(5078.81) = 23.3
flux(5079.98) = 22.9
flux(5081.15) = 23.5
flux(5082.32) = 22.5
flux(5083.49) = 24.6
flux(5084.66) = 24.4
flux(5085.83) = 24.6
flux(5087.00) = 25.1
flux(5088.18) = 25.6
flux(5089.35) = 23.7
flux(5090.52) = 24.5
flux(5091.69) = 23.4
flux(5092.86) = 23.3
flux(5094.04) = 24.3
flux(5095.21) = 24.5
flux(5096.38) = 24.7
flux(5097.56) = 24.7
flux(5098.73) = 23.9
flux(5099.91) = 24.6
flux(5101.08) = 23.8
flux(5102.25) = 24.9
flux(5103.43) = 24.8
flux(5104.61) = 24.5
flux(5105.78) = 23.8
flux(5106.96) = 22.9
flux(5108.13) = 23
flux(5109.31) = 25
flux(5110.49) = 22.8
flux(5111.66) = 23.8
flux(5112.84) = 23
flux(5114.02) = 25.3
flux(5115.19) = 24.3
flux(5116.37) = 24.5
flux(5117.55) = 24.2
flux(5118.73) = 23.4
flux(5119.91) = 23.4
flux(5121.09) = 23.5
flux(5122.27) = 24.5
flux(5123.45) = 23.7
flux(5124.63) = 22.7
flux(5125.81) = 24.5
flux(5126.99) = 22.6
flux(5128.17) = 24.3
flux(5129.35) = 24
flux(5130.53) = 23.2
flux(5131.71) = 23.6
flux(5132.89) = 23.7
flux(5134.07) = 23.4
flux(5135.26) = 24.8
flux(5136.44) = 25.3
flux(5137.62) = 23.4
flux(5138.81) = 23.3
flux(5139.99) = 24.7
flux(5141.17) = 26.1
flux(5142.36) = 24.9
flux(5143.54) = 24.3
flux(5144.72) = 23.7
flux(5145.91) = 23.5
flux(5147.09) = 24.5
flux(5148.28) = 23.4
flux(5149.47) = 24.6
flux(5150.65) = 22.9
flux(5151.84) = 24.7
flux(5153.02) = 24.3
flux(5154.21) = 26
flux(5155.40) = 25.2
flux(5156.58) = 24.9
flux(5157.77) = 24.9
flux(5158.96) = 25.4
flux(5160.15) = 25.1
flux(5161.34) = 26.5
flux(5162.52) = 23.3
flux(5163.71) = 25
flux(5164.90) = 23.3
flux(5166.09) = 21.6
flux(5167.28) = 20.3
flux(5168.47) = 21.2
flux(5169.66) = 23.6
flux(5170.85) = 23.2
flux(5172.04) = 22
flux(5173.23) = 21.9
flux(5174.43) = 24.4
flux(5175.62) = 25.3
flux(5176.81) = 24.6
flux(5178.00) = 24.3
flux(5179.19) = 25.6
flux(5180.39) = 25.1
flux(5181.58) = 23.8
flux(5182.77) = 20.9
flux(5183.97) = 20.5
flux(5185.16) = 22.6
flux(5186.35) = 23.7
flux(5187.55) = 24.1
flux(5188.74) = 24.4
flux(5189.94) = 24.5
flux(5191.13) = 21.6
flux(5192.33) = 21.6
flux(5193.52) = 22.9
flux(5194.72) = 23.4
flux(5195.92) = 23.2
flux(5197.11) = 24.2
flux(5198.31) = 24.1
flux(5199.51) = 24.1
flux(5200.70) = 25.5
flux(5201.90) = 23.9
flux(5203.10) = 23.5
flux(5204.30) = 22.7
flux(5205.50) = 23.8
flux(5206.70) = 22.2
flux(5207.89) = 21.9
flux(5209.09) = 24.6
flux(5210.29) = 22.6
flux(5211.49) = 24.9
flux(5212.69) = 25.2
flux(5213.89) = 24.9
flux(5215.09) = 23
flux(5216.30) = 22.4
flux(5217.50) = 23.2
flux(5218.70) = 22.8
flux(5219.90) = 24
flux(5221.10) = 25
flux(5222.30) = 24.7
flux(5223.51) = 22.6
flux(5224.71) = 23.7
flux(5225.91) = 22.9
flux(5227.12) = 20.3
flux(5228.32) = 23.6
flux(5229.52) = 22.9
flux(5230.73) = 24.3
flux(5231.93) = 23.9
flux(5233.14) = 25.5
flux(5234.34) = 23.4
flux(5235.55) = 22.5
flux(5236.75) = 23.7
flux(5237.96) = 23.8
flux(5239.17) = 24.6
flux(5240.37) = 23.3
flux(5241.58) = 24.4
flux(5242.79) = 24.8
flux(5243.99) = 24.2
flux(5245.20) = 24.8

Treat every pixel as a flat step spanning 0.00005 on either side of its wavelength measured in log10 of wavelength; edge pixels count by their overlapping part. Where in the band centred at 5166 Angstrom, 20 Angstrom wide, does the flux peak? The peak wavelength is 5161.34 Angstrom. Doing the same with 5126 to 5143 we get 5141.17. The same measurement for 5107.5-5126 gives 5114.02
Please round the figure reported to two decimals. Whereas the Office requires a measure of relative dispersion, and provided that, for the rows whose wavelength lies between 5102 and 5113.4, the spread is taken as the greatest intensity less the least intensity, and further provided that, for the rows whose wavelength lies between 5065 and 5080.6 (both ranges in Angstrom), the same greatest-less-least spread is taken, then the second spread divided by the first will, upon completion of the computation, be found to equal 0.77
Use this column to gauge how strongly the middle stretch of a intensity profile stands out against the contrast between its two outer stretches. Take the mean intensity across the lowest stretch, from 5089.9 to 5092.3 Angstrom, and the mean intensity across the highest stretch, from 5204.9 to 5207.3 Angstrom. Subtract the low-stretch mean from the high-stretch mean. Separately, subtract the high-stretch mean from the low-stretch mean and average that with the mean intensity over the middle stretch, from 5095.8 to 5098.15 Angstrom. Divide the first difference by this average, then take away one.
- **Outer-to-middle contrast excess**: -1.07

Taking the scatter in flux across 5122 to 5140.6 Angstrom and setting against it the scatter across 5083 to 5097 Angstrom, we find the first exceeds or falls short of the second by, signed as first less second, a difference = 0.1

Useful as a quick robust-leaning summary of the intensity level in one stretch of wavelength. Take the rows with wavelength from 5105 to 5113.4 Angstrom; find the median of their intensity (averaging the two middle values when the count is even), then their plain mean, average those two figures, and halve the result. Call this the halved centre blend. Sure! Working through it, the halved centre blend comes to 11.6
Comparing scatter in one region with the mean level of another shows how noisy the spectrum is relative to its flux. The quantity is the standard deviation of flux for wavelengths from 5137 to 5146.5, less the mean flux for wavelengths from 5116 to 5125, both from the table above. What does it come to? -22.8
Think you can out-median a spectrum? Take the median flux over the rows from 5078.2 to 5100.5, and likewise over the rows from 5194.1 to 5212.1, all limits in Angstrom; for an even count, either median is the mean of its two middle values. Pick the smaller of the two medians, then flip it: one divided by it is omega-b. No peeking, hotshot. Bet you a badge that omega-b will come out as 0.0420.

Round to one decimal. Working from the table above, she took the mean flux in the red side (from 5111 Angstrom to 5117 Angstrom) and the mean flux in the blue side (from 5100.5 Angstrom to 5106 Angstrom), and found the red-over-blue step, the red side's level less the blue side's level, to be -0.2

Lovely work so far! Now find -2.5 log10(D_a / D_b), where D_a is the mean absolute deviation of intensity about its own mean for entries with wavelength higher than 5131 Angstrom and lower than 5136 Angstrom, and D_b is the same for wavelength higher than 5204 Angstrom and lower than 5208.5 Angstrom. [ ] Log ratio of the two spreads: 0.28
